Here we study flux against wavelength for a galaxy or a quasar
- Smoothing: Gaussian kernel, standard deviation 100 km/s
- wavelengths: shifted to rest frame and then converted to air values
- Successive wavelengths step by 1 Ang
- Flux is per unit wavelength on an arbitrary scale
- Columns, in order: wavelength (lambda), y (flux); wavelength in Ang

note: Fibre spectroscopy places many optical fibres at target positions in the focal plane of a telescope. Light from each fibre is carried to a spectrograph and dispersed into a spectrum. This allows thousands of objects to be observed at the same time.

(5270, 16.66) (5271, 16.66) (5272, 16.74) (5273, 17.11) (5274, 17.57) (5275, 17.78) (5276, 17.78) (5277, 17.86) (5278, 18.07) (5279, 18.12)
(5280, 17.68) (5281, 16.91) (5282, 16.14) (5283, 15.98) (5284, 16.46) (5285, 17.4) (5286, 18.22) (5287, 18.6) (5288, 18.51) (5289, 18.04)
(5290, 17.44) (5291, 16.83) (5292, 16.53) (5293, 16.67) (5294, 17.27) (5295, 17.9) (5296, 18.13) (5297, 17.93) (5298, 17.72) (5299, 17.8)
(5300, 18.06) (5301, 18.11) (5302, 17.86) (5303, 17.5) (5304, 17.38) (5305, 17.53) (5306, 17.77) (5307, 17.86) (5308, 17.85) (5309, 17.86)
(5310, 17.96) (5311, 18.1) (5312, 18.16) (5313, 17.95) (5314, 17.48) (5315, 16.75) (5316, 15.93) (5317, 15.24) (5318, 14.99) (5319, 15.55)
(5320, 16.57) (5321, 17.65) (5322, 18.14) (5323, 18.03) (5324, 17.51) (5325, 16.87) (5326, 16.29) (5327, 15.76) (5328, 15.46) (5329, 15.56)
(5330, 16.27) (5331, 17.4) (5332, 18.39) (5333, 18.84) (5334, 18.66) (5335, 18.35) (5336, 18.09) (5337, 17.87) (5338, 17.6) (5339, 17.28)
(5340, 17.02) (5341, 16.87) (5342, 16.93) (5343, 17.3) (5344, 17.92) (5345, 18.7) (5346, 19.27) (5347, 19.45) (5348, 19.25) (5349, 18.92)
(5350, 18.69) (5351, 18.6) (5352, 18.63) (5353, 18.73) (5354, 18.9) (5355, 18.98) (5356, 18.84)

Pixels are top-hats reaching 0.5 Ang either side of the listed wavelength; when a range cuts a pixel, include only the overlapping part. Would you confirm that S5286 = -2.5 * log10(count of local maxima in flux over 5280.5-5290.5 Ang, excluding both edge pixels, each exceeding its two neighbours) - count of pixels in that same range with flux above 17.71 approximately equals -4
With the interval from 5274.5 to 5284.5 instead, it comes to -5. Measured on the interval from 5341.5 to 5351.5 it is -8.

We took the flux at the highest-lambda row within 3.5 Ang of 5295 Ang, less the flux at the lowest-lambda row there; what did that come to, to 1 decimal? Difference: 1.2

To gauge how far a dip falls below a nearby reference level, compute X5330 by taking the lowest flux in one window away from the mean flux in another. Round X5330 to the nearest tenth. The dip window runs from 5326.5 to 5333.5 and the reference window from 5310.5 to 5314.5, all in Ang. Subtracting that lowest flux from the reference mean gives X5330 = 2.5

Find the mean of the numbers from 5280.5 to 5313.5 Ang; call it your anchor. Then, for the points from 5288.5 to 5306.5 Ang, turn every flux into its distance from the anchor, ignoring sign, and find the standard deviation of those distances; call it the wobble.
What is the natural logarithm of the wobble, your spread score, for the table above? -1.3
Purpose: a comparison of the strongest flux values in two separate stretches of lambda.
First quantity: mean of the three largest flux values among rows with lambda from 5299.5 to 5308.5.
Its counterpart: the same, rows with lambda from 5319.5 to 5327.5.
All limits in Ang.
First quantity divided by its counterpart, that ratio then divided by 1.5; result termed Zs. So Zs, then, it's 0.67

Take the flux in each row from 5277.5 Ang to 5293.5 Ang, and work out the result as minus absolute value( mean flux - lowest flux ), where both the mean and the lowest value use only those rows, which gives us -1.37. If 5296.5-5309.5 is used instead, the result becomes -0.41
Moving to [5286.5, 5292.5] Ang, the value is -1.13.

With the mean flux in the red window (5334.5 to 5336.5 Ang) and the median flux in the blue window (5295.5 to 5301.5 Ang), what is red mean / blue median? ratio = 1.01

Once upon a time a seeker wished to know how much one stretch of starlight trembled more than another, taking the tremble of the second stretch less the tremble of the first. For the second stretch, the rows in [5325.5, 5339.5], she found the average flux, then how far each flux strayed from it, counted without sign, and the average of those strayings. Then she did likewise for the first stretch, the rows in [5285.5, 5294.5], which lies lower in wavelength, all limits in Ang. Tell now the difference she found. 0.31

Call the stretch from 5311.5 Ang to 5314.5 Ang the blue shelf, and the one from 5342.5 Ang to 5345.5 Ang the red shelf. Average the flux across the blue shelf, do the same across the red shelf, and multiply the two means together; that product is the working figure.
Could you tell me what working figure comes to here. 321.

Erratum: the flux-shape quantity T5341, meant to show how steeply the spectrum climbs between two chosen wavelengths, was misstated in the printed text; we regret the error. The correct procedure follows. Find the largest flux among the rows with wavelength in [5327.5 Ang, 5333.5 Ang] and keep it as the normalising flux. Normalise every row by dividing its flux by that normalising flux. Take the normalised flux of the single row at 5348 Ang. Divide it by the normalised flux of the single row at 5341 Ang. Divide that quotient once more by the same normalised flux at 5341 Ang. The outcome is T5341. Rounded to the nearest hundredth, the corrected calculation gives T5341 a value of 1.27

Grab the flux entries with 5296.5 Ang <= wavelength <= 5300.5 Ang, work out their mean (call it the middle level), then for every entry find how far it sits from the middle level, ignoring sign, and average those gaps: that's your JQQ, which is 0.12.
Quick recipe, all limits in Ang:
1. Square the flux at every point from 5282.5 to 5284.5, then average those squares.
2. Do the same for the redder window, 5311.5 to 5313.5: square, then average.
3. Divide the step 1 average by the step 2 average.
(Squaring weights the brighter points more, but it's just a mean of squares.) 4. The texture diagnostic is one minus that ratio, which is 0.19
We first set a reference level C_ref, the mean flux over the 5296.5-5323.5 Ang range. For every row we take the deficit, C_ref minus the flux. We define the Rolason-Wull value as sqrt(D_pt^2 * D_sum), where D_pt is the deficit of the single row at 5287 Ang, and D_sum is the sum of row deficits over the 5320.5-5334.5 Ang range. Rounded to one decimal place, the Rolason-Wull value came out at 2.0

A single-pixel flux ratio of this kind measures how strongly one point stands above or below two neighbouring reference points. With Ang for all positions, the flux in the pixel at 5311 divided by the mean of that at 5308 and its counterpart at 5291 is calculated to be 1.044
